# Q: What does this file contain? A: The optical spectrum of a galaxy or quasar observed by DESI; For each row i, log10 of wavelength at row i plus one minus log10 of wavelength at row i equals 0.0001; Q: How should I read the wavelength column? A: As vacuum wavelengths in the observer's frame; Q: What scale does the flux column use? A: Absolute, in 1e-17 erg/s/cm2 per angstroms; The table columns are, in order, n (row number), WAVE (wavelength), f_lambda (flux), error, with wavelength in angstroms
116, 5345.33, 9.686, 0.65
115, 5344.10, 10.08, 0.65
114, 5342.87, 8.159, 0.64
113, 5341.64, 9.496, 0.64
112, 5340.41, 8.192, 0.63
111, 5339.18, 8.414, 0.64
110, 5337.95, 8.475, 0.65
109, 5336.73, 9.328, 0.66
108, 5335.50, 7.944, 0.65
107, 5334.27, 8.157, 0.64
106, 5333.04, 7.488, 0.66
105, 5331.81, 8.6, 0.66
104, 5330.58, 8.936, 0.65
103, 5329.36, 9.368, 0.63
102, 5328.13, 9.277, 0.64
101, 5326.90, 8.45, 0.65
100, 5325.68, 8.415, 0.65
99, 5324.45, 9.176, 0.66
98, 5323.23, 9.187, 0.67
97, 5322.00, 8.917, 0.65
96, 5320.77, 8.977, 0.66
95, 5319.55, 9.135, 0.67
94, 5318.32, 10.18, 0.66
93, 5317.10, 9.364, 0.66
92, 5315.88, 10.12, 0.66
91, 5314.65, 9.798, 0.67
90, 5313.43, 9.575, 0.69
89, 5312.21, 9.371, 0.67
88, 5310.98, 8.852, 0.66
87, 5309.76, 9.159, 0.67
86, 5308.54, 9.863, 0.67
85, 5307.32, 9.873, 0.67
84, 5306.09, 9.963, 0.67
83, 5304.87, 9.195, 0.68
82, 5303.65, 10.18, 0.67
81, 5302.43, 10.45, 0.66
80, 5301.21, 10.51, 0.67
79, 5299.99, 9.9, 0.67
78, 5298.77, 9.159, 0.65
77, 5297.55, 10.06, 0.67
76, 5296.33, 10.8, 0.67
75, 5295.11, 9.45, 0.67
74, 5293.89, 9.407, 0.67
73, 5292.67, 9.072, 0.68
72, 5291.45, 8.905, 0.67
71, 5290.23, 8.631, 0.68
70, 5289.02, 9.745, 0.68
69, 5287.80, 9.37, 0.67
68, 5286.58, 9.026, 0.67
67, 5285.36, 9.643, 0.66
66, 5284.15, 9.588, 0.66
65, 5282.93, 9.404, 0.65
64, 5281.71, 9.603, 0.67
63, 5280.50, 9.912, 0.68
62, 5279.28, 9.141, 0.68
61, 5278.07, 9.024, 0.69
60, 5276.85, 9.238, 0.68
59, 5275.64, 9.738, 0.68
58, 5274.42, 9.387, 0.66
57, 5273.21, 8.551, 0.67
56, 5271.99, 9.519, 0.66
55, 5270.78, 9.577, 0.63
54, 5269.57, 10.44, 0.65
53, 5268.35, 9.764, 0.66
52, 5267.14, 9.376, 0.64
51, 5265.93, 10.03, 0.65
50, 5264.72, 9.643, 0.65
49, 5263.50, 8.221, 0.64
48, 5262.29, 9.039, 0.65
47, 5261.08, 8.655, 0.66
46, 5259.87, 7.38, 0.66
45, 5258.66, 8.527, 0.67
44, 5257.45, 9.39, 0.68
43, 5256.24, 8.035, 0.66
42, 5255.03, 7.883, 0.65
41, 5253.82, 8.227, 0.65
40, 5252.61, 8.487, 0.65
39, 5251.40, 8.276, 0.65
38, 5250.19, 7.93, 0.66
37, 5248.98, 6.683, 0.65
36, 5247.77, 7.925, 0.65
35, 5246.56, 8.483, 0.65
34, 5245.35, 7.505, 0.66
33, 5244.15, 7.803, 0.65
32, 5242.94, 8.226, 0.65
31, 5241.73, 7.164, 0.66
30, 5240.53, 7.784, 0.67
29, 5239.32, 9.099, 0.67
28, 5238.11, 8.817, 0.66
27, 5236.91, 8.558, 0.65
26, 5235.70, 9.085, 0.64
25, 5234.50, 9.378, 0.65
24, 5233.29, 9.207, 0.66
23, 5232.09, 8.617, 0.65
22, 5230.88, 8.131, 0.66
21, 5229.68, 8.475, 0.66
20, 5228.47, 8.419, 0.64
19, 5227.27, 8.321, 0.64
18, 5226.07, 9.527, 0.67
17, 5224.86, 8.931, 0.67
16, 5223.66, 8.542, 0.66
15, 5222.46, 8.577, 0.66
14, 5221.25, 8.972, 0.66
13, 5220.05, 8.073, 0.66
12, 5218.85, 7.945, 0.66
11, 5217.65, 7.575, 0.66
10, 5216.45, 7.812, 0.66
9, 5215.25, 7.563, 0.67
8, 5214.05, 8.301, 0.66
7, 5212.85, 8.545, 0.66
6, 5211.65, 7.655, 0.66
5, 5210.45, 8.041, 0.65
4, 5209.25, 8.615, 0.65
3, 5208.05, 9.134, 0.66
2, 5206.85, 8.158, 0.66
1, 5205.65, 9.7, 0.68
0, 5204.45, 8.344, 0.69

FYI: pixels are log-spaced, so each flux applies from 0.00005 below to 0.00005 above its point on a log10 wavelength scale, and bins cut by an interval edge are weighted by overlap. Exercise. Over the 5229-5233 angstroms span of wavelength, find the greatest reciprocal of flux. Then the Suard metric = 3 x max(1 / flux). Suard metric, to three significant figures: 0.369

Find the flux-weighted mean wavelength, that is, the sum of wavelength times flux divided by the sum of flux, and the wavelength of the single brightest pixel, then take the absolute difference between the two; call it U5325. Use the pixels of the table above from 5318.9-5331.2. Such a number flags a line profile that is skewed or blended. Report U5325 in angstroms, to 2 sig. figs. 4.3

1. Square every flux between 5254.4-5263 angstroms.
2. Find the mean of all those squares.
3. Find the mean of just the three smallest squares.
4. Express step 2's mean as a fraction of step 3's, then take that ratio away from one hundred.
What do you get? 98.8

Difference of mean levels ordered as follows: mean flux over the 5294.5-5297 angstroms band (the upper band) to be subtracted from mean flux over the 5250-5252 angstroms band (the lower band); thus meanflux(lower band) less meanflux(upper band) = -2.0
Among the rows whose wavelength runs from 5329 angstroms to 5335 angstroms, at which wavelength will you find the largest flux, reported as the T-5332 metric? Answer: 5329.36 angstroms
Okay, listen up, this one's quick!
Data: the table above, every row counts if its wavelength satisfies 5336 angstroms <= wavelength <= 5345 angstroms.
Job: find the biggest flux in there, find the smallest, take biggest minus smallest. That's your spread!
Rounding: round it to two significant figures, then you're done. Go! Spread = 1.9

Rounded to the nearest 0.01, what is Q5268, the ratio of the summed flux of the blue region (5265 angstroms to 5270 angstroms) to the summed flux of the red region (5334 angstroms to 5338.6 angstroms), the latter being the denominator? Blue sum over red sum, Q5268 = 1.17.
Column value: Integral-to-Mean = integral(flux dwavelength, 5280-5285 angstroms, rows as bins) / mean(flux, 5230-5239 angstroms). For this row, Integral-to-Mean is 5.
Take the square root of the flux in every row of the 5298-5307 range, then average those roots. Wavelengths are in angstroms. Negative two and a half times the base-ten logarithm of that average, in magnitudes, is -1.24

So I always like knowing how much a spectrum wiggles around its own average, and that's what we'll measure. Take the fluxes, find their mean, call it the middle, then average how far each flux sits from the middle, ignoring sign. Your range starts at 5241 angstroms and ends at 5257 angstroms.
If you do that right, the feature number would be 0.37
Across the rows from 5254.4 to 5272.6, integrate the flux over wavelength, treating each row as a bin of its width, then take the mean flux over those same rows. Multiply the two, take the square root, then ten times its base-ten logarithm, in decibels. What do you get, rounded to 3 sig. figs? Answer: 15.9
